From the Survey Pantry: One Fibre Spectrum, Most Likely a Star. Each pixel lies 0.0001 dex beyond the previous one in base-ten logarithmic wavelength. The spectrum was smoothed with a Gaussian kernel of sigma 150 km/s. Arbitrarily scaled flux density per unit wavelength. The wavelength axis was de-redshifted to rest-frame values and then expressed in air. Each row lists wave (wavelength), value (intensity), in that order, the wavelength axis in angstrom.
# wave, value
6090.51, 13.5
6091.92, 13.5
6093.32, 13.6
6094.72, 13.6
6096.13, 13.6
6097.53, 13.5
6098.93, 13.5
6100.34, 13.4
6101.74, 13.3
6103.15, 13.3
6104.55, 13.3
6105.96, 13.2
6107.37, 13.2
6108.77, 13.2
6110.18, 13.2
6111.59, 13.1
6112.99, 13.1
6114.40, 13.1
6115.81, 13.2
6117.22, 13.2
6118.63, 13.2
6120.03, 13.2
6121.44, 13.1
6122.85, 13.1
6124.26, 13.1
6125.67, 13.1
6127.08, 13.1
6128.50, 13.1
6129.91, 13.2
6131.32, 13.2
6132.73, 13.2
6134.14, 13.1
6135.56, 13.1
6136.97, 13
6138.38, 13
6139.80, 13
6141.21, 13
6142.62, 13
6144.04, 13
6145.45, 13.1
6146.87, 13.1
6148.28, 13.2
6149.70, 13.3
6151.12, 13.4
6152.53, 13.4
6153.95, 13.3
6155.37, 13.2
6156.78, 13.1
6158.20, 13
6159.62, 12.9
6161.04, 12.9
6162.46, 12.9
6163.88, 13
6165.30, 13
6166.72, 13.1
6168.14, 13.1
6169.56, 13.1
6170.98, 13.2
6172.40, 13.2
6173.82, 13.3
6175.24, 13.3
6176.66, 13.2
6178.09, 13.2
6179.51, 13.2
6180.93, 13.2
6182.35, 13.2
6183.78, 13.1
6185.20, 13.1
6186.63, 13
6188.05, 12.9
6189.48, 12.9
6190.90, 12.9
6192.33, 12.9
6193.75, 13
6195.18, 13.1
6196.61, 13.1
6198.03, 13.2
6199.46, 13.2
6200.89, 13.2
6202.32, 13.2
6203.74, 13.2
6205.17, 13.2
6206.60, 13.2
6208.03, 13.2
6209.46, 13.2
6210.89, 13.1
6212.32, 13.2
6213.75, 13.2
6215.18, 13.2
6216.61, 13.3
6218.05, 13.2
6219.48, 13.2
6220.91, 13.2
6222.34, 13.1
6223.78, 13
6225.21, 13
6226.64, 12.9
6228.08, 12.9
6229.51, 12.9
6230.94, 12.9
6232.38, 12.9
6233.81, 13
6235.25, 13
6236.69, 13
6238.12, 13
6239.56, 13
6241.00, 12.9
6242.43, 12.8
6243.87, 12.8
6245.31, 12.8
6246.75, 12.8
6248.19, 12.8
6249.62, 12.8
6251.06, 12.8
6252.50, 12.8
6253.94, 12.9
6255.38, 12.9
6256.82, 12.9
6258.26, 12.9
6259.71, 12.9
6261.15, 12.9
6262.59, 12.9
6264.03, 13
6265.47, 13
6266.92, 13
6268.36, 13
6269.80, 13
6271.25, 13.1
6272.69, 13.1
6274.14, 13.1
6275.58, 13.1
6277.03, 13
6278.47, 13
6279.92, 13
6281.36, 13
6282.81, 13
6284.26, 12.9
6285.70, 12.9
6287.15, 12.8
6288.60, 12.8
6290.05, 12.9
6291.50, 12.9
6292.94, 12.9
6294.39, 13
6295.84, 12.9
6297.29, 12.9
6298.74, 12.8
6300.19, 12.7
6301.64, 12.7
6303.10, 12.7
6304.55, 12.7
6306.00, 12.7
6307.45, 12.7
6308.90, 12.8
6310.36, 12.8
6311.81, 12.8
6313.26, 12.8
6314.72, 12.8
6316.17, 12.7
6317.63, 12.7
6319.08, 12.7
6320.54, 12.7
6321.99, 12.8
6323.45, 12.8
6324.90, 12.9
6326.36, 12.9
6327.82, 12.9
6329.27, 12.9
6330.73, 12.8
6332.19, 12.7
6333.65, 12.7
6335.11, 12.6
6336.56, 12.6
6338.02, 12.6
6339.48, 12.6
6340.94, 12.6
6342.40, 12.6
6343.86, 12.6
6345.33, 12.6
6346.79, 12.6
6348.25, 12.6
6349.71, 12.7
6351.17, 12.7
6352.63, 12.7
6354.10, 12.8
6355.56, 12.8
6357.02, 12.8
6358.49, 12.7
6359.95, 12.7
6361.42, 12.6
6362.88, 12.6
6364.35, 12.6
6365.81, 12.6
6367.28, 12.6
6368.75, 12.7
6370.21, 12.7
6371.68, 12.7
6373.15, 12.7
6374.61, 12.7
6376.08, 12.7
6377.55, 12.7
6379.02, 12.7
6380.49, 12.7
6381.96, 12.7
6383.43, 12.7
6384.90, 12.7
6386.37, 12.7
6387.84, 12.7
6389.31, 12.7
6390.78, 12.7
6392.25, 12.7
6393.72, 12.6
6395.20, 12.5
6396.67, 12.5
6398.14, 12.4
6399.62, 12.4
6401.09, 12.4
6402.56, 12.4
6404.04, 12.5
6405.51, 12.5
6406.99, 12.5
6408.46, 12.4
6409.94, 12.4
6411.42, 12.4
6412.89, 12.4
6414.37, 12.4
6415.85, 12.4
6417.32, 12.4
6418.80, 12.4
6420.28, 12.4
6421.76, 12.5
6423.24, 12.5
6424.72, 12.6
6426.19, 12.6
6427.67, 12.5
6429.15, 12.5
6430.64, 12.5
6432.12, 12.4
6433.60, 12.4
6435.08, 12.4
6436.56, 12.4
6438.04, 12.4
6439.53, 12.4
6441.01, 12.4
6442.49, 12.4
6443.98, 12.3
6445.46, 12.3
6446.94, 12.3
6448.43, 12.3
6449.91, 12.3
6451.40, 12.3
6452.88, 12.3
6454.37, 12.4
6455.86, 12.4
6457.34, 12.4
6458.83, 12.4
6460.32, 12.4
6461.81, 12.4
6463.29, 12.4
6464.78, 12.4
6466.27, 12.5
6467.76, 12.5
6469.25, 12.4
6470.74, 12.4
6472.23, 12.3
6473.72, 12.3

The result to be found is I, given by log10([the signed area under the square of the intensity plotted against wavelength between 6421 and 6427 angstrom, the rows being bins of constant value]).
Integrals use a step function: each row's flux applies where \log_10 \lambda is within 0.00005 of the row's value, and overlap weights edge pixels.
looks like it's 2.976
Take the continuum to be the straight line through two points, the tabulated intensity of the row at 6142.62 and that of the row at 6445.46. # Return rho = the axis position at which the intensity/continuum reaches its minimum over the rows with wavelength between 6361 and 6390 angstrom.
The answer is 6361.42 angstrom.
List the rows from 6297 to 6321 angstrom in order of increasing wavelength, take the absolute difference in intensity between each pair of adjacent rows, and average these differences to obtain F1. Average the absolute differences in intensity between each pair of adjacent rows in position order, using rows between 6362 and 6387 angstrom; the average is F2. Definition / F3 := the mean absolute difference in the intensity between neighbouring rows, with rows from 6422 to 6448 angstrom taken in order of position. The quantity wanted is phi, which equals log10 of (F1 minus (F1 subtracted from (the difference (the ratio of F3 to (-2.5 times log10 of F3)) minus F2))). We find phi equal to -1.30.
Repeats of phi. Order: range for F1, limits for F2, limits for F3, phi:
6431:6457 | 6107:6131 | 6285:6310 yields -1.43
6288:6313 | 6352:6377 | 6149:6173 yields -1.09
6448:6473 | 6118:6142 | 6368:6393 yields -1.12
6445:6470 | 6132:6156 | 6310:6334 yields -1.10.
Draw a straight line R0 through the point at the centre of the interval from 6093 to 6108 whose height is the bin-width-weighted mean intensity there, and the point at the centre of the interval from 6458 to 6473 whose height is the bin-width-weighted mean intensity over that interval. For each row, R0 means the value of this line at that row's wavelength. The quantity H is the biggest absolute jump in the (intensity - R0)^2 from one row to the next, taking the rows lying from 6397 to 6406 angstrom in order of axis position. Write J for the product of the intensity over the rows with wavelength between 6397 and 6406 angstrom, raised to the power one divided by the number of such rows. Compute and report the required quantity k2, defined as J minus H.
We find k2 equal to 12.4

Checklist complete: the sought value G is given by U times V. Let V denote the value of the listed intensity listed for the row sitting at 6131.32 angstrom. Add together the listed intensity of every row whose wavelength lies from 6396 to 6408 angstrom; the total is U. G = 1315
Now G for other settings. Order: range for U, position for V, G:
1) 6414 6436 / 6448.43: 2299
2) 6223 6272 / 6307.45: 5578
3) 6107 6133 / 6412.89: 3099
